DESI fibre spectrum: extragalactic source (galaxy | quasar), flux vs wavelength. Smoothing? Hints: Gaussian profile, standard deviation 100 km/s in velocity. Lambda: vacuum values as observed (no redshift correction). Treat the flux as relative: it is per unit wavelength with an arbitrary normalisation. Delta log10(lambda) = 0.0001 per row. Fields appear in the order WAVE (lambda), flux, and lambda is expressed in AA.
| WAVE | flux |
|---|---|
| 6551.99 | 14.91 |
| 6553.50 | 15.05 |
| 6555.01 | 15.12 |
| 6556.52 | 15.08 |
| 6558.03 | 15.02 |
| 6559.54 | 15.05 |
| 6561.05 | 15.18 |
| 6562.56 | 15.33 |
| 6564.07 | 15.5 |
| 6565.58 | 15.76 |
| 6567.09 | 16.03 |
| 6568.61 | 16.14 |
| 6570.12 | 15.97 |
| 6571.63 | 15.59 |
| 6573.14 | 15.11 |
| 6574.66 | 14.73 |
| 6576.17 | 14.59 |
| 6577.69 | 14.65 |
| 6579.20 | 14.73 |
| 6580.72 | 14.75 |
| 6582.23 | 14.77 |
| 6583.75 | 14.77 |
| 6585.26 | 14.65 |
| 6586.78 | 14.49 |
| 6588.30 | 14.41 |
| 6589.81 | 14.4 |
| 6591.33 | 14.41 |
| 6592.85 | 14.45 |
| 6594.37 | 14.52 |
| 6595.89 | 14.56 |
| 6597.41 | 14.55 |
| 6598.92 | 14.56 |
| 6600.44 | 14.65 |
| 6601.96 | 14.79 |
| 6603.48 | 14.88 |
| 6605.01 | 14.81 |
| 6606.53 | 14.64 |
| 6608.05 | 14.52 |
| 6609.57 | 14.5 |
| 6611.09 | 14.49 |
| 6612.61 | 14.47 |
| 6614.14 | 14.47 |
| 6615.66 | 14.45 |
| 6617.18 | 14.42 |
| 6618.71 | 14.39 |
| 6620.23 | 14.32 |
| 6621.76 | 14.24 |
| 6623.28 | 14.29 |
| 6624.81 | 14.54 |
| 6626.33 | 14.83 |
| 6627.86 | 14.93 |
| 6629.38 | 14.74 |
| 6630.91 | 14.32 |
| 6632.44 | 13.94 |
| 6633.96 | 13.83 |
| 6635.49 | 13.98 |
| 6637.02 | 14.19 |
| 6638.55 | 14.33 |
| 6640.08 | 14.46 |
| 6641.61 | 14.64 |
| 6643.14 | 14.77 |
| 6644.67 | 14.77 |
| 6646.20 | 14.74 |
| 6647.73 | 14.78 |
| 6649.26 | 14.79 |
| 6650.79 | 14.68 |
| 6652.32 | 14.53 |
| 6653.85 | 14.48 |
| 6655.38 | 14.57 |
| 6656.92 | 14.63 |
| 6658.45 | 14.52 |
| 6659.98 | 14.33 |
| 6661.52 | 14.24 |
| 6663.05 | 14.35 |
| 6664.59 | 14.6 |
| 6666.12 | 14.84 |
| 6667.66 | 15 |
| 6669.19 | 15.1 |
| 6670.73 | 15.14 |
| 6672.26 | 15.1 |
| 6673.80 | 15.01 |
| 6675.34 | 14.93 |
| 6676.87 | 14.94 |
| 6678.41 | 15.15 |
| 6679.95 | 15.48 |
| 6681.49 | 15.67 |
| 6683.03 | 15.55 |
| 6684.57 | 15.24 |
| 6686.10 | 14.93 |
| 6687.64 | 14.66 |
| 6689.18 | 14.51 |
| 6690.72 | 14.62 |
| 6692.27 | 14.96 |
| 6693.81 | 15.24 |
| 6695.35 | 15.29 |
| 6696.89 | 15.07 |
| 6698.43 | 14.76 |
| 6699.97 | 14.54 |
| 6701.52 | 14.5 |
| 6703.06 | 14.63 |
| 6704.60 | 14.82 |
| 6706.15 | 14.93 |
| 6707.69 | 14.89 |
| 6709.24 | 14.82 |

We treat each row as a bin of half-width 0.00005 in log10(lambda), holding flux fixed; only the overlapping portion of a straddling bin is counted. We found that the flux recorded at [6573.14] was 15.11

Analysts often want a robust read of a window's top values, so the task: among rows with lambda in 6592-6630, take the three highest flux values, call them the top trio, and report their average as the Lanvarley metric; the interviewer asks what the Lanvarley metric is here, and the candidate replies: 14.9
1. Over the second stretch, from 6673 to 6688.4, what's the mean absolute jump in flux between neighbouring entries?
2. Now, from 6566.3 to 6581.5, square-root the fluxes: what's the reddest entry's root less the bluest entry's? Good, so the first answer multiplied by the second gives -0.033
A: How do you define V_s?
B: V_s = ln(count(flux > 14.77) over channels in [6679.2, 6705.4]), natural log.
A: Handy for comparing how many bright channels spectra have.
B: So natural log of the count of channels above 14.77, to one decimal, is 2.3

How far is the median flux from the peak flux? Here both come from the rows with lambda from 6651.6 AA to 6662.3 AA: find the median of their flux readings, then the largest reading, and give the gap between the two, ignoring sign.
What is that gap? 0.11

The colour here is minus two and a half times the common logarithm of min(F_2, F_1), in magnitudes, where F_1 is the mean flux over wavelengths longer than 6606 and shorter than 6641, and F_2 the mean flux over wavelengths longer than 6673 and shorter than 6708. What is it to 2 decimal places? -2.90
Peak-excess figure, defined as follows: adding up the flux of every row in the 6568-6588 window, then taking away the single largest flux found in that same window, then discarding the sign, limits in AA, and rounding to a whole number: 179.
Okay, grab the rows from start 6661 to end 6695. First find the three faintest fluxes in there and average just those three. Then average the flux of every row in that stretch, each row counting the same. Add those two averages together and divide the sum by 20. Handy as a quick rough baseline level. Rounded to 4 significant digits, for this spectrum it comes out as 1.467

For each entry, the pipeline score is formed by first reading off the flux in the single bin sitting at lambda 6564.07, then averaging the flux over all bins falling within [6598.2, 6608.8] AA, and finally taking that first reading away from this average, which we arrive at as -0.8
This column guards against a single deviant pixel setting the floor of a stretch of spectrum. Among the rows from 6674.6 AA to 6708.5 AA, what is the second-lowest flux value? 14.51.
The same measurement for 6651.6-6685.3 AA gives 14.33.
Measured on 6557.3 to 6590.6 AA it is 14.41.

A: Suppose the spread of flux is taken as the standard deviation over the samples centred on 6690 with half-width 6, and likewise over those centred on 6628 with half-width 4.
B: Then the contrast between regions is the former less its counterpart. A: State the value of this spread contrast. 0.07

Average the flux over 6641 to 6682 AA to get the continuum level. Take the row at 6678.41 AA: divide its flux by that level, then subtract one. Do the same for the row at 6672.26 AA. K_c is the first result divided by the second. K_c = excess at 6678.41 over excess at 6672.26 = 1.17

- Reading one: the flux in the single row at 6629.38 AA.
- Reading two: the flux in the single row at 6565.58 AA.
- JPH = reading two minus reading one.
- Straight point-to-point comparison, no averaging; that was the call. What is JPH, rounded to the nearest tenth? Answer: 1.0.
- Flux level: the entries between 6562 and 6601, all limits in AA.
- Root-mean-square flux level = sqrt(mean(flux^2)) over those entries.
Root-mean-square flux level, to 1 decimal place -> 14.9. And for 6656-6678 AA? 14.8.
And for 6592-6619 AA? 14.6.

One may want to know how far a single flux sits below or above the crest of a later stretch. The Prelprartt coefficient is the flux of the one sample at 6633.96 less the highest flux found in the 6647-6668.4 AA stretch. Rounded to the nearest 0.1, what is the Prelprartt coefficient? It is -1.2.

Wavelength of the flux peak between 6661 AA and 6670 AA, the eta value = 6669.19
